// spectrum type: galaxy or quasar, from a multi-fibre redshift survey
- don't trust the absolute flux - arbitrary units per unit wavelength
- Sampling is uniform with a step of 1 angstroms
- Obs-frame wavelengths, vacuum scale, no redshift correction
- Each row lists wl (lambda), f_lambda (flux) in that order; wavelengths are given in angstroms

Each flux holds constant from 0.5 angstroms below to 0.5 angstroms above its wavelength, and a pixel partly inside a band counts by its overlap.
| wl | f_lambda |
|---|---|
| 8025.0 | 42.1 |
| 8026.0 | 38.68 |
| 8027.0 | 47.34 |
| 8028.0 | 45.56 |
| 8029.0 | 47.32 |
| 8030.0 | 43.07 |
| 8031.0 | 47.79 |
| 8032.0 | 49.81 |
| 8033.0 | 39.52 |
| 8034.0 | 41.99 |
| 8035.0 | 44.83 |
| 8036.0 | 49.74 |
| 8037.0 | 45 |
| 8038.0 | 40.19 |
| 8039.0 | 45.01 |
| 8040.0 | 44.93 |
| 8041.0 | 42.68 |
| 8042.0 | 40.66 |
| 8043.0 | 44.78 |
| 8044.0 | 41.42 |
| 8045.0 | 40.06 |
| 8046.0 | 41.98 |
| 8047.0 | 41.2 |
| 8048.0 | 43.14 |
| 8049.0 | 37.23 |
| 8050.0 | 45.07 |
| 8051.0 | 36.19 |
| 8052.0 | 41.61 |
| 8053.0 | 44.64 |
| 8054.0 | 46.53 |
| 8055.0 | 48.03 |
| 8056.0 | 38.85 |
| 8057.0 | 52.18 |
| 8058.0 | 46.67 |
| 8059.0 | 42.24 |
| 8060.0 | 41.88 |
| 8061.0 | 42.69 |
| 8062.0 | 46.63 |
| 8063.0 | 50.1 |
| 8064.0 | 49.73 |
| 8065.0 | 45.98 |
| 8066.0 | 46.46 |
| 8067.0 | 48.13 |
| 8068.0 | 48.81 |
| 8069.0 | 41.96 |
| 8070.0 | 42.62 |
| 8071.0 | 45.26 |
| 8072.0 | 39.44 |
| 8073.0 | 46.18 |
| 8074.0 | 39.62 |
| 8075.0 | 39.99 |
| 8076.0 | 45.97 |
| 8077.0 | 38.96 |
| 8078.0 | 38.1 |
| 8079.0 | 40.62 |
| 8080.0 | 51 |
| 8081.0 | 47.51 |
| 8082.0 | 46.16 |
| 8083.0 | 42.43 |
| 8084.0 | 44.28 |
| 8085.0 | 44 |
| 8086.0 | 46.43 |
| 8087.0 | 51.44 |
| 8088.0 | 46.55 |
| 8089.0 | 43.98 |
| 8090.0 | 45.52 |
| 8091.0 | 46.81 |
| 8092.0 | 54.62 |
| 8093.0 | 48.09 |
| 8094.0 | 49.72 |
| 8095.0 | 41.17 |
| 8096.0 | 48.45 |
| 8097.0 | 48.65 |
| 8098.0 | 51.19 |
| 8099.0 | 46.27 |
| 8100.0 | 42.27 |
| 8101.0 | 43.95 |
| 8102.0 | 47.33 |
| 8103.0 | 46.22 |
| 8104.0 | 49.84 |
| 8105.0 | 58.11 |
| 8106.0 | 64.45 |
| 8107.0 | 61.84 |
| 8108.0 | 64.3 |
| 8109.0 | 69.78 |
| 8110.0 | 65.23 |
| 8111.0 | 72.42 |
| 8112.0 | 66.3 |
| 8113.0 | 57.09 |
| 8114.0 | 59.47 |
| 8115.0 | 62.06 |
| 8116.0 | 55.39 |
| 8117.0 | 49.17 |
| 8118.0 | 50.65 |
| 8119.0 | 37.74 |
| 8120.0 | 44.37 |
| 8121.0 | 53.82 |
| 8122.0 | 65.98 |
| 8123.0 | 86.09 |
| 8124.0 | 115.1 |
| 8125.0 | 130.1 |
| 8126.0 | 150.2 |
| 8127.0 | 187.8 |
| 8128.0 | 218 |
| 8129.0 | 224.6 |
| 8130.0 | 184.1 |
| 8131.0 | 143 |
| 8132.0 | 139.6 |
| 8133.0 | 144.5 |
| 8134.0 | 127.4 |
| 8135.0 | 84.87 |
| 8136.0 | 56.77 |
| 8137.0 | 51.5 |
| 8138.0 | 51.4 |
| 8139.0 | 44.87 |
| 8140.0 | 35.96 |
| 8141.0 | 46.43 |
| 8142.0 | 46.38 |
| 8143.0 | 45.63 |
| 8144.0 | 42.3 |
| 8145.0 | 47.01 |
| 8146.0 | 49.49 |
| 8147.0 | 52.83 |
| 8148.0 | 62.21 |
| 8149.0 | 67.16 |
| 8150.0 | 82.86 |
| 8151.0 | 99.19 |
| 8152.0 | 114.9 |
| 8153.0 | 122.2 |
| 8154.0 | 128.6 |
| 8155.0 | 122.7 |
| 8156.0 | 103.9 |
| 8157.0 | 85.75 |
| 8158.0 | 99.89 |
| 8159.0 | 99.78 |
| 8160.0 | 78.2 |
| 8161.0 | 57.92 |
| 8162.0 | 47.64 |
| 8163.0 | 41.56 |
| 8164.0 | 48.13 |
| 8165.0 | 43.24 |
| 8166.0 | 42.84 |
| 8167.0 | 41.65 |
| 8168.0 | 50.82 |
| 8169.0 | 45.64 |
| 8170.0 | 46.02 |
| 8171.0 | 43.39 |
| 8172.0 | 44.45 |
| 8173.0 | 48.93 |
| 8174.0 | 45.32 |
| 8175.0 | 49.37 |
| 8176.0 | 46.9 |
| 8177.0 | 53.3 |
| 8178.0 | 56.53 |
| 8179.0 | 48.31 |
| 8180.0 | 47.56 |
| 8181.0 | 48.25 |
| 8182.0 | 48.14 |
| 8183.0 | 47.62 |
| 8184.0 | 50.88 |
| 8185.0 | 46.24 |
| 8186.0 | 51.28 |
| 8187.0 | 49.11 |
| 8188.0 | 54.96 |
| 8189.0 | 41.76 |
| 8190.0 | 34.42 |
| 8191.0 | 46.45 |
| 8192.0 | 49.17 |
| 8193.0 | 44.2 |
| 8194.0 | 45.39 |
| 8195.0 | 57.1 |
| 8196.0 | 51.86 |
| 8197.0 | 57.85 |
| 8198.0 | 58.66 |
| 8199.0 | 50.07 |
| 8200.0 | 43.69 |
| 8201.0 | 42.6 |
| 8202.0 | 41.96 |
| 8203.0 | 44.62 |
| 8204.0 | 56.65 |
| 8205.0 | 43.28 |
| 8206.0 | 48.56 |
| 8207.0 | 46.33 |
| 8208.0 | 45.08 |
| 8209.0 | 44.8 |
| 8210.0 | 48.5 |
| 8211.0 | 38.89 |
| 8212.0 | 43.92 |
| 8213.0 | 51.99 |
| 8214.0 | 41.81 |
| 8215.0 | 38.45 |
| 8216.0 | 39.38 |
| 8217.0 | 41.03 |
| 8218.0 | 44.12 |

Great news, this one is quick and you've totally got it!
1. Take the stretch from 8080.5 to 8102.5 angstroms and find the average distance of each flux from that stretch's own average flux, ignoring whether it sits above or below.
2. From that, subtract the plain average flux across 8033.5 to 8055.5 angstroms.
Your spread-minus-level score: -41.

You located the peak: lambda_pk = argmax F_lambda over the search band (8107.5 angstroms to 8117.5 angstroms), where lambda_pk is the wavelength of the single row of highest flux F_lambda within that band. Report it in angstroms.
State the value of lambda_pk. 8111.0 angstroms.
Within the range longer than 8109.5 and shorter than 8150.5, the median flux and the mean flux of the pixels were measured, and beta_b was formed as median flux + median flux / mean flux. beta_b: 63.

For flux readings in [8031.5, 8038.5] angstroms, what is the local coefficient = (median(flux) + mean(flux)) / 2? 45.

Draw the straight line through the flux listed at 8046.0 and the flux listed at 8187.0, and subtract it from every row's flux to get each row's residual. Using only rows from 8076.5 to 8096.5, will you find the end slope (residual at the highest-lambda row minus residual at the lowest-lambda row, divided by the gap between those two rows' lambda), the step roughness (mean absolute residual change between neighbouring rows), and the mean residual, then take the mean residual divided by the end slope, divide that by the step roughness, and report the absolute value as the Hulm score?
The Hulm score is 1.01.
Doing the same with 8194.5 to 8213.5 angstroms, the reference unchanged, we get 1.01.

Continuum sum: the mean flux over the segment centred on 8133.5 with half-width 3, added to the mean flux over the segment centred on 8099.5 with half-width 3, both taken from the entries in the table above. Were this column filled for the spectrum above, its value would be 162.6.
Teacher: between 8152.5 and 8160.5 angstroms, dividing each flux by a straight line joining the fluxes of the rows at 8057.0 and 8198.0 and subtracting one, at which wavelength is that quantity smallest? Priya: 8160.0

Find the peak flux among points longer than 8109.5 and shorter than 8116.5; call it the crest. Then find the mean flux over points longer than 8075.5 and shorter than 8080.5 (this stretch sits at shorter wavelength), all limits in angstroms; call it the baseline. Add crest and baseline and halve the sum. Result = 58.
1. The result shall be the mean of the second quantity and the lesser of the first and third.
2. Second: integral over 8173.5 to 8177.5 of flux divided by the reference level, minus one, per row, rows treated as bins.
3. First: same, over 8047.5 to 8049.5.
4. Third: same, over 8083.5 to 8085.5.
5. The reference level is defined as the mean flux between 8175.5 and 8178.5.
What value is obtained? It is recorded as -0.37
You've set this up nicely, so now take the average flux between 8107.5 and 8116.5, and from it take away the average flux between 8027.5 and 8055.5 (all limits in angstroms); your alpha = 20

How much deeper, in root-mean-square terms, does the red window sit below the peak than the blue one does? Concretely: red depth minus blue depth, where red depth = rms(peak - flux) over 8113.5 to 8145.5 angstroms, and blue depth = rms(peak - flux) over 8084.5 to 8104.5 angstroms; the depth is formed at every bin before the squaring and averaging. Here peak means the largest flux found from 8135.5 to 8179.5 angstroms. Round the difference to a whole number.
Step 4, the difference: -14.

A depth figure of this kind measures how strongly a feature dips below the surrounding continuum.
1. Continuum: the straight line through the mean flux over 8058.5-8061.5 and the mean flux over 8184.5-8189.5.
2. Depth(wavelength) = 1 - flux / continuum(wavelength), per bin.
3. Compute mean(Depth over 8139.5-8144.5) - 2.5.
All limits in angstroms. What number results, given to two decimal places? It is -2.43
